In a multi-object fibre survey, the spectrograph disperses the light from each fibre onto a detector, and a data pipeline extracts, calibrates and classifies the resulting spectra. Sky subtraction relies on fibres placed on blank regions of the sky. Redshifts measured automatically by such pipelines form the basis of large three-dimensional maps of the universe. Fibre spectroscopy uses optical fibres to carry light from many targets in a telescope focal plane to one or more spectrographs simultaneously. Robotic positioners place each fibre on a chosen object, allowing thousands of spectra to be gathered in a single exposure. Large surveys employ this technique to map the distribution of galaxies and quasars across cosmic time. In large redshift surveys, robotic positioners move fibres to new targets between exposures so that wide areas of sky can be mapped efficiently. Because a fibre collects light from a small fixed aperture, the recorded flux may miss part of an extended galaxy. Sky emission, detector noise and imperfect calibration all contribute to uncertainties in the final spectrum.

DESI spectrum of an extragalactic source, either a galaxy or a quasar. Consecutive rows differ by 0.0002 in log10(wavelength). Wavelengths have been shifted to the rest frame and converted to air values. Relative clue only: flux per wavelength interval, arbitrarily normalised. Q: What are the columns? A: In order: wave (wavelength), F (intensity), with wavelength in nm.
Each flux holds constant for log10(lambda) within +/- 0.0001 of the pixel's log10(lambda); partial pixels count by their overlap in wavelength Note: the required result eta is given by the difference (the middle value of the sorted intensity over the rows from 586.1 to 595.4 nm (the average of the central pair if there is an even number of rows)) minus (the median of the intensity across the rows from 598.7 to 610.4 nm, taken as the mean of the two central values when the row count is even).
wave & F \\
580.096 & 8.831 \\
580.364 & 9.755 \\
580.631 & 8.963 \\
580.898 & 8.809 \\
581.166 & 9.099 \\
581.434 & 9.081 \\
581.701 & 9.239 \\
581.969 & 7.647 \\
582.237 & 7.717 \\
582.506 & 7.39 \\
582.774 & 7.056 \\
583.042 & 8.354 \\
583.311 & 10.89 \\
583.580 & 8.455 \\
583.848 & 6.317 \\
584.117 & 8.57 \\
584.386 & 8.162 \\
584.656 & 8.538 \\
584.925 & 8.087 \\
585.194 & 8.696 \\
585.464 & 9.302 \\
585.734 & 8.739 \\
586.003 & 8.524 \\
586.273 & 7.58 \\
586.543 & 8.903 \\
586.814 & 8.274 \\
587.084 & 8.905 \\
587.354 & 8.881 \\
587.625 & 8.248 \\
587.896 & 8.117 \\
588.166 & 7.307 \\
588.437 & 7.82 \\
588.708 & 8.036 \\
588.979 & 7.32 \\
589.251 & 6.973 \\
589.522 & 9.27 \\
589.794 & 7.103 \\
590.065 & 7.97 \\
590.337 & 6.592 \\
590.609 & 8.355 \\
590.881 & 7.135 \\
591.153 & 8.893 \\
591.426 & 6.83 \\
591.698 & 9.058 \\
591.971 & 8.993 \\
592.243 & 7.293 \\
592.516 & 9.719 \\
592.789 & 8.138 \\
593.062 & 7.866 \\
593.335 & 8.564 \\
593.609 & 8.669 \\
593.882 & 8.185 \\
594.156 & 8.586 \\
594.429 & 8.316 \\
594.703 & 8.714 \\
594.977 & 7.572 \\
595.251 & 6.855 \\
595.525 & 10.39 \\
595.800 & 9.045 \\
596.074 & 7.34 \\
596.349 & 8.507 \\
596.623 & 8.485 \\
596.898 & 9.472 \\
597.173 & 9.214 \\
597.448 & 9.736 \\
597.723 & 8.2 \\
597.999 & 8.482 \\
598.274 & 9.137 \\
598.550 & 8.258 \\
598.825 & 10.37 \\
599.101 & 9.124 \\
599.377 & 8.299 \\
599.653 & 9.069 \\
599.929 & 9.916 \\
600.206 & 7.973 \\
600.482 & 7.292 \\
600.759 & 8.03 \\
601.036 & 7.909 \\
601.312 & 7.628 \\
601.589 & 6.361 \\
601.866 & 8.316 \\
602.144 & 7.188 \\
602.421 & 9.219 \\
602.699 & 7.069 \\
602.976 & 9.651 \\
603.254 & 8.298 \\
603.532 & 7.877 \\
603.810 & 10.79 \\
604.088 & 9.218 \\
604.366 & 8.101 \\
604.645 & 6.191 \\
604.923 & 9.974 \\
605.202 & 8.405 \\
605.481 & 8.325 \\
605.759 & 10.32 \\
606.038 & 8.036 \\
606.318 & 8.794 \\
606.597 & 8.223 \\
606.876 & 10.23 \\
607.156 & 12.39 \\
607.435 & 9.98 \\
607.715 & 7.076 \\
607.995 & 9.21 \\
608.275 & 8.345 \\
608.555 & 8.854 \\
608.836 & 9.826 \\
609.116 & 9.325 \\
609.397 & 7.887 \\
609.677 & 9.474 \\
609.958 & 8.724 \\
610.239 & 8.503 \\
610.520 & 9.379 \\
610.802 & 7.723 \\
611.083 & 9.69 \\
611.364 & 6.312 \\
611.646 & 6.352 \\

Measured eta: -0.3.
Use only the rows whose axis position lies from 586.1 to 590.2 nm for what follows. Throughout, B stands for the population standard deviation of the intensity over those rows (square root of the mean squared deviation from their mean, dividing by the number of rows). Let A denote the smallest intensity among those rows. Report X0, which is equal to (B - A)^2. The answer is 39.5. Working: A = 6.973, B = 0.7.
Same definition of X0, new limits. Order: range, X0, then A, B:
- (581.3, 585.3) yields 28.0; 6.317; 1.0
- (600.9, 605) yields 24.2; 6.191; 1.3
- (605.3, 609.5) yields 33.8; 7.076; 1.3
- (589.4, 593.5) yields 32.0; 6.592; 0.9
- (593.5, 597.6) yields 35.6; 6.855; 0.9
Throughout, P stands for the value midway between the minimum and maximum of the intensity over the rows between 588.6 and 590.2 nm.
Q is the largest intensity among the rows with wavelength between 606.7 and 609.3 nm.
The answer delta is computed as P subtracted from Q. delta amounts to 4.3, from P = 8.1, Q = 12.39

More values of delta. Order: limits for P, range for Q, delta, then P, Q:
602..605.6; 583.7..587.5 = 0.8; 8.5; 9.302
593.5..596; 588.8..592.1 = 0.6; 8.6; 9.27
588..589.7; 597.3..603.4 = 2.2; 8.1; 10.37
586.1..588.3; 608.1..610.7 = 1.7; 8.1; 9.826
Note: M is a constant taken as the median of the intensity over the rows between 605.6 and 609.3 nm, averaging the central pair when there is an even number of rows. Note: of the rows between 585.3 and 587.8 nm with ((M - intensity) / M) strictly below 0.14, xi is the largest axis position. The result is 587.625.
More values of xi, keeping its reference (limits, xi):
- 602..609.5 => 609.116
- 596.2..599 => 598.825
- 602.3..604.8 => 604.366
